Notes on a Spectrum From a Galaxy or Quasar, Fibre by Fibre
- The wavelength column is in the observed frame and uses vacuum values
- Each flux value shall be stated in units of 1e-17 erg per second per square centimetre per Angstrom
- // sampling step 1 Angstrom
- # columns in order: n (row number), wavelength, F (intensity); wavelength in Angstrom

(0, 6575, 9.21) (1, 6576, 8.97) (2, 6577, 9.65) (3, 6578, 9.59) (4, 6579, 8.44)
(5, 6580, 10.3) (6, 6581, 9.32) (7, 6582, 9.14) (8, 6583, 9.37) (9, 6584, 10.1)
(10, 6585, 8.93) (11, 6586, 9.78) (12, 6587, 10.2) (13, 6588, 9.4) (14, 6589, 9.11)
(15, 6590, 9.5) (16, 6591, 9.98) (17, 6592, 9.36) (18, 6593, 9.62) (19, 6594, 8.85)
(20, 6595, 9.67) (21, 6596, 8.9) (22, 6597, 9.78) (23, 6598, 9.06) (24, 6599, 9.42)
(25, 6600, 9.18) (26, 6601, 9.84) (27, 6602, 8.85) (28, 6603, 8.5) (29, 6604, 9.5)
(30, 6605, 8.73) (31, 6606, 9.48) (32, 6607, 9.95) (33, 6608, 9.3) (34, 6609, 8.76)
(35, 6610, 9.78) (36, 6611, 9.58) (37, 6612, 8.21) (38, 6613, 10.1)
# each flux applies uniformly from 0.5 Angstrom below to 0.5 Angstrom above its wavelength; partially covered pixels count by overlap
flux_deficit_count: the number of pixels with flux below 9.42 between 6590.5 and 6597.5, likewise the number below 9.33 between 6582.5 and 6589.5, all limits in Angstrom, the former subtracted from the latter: -1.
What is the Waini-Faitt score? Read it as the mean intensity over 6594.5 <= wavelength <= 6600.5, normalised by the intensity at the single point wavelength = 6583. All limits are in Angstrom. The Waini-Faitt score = 1.00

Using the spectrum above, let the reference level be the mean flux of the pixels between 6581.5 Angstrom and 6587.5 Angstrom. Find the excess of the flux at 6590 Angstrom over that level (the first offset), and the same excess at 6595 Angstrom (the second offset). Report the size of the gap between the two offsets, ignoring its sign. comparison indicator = 0.2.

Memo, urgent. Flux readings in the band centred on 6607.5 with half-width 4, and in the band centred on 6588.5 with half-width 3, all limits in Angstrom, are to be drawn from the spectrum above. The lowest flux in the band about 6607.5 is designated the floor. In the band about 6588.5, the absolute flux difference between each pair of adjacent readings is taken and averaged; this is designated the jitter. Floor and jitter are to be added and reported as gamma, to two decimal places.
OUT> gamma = 9.21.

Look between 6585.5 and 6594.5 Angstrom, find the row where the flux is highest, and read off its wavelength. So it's 6587 Angstrom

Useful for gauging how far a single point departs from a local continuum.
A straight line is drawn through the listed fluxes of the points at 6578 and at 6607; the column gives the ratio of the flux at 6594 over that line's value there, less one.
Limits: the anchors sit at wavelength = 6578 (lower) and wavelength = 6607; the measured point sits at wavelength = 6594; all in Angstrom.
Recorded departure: -0.10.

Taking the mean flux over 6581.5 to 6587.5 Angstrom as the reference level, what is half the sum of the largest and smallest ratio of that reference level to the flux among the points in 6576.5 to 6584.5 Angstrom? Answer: 1.03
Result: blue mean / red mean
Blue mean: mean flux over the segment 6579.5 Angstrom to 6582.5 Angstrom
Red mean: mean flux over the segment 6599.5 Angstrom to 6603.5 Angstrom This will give 1.054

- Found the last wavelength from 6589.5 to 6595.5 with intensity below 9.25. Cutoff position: 6594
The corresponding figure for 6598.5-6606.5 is 6605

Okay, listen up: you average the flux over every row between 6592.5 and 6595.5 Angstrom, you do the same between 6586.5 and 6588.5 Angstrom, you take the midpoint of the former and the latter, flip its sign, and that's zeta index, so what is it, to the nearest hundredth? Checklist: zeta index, -9.59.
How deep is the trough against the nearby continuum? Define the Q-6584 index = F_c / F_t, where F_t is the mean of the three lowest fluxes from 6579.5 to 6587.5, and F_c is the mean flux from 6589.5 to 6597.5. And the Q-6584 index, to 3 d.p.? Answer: 1.036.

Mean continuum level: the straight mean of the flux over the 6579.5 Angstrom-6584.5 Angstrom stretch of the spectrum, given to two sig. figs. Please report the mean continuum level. 9.6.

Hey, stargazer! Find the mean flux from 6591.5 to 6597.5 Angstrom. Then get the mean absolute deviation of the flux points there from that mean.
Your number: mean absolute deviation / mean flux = 0.035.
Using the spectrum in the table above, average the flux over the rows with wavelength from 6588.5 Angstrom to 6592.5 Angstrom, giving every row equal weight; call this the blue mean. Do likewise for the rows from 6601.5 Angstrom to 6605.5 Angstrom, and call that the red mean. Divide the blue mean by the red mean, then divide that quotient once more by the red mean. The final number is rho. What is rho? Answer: 0.120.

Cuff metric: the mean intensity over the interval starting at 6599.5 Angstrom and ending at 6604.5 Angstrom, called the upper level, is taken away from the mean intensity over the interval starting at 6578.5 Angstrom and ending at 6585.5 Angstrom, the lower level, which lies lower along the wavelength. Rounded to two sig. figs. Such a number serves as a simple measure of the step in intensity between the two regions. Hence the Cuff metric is 0.20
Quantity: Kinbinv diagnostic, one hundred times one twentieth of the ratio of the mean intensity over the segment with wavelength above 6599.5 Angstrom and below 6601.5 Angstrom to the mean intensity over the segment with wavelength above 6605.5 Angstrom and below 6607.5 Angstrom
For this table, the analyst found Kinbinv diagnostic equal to 4.89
